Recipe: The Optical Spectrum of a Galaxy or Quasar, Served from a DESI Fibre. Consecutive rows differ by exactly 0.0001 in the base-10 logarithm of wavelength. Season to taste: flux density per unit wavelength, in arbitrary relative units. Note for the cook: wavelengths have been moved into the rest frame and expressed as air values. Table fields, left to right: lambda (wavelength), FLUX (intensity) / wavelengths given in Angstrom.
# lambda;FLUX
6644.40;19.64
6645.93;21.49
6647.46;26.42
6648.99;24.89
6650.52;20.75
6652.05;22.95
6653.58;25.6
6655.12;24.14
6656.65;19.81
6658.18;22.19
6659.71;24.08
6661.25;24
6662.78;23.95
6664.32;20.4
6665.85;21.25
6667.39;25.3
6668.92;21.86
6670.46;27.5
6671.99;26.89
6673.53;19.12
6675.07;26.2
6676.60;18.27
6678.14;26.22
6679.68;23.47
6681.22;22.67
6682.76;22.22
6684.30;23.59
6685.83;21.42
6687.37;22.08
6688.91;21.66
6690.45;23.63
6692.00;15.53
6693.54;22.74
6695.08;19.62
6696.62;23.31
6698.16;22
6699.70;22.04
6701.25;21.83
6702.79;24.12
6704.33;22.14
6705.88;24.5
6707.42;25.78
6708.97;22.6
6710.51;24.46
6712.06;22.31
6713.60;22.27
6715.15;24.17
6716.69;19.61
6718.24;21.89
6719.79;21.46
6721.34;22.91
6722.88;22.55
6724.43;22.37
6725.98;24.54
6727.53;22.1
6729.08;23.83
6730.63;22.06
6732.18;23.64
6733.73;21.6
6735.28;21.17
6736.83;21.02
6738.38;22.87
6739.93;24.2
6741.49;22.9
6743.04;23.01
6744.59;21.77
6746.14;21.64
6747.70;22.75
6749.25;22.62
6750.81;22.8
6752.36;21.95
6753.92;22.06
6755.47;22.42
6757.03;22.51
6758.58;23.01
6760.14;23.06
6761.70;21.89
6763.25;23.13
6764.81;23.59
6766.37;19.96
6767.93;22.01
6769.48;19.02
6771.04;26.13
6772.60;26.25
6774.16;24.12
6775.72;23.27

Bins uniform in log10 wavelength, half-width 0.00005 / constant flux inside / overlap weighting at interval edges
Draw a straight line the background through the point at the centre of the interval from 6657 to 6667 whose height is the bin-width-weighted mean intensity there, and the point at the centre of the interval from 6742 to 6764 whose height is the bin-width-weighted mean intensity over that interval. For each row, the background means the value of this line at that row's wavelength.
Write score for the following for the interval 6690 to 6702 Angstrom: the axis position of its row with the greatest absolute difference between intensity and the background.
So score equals 6692.00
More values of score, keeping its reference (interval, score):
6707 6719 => 6707.42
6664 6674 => 6670.46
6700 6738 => 6707.42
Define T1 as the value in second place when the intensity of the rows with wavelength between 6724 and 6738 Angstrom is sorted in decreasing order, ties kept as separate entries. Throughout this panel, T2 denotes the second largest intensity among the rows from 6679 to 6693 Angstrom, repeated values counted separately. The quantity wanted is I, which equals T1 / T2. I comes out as 1.01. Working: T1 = 23.83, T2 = 23.59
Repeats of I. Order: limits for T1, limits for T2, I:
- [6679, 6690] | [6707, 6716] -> 0.96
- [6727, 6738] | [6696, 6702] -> 1.07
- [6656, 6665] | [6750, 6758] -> 1.07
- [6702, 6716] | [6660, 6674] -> 0.91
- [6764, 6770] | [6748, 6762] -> 0.96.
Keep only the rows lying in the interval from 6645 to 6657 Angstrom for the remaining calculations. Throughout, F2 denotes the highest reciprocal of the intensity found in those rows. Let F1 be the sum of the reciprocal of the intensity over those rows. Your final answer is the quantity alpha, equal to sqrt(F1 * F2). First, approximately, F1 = 0.347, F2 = 0.050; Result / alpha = 0.132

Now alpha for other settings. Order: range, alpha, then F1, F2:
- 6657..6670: 0.131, 0.351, 0.049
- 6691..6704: 0.156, 0.380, 0.064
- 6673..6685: 0.140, 0.357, 0.055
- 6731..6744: 0.130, 0.356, 0.048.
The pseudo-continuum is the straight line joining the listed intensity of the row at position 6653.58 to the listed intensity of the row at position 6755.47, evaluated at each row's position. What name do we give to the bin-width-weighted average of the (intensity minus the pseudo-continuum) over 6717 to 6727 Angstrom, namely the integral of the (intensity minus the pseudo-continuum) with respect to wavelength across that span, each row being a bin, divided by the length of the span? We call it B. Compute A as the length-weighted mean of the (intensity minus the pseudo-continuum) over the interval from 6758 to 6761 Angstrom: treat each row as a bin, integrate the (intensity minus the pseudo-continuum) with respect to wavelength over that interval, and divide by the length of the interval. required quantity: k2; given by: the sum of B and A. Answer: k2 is -0.3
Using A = 1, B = -1.0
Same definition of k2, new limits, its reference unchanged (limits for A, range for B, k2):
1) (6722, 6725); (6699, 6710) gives -1.6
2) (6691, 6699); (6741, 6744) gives -3.5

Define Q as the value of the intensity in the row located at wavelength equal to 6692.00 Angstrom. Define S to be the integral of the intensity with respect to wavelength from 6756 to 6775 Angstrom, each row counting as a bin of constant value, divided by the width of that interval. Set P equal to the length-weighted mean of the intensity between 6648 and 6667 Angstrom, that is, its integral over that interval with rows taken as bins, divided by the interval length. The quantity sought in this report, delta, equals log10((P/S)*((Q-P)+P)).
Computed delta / 1.19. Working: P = 22.9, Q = 15.53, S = 22.9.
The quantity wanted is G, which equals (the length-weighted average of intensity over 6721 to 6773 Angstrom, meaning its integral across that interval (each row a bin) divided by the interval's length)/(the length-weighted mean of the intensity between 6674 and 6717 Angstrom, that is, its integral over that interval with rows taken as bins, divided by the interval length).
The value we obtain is 1.003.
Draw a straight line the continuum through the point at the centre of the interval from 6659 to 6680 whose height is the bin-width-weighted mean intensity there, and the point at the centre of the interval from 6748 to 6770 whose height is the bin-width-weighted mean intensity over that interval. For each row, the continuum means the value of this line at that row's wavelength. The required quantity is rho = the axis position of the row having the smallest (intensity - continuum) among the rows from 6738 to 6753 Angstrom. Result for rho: 6746.14 Angstrom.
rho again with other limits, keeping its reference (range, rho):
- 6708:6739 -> 6716.69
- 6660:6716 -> 6692.00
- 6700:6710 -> 6701.25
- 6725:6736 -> 6735.28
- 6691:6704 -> 6692.00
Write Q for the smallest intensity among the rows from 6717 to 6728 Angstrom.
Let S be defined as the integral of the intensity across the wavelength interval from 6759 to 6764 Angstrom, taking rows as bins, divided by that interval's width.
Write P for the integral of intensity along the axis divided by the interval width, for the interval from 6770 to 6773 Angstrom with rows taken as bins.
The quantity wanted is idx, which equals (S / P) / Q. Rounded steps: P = 25.5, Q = 21.46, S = 22.7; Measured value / 0.041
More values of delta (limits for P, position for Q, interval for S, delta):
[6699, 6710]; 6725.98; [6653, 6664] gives 1.39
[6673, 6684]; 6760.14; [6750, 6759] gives 1.37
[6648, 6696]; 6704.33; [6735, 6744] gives 1.35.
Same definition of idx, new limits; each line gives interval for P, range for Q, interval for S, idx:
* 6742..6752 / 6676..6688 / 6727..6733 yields 0.056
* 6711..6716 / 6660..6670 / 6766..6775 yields 0.049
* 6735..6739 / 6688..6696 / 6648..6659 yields 0.068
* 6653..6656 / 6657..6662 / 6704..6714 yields 0.043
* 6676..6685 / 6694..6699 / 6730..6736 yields 0.049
